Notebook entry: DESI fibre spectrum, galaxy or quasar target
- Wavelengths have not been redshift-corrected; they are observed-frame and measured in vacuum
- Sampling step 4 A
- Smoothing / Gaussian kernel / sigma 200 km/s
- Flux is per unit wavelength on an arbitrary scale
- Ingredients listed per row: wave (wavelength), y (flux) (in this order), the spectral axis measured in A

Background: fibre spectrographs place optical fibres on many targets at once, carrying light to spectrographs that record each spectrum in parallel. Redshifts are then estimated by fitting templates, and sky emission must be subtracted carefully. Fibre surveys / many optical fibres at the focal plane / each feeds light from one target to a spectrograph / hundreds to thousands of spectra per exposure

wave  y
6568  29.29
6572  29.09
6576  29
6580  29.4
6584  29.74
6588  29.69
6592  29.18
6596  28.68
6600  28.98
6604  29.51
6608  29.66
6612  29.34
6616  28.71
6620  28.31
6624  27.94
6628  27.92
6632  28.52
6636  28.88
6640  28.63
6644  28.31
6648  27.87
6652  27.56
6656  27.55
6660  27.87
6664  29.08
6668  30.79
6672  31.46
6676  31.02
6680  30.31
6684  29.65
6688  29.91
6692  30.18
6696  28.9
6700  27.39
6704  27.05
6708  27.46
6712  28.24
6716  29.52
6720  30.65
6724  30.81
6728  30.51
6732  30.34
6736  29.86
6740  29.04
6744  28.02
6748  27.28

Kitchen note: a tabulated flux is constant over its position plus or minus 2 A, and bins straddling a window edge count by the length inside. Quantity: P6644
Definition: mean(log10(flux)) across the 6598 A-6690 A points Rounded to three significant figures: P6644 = 1.46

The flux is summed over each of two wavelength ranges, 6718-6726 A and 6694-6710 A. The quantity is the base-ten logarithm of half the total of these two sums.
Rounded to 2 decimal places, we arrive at 1.94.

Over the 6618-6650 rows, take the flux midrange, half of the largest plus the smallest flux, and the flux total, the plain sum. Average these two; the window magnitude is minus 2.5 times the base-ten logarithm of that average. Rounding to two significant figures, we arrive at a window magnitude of -5.3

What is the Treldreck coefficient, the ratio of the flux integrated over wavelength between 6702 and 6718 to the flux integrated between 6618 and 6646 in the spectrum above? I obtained 0.57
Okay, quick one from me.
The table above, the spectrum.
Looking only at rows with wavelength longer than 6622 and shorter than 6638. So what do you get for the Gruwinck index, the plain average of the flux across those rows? 28.3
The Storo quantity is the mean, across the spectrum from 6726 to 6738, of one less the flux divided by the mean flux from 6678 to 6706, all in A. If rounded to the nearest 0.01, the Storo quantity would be -0.04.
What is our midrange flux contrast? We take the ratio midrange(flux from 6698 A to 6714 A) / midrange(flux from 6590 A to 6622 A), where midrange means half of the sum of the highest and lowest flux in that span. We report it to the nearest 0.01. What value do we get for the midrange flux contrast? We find 0.95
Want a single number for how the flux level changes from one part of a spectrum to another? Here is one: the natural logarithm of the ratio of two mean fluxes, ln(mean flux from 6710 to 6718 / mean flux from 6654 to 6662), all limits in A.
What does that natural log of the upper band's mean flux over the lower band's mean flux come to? 0.04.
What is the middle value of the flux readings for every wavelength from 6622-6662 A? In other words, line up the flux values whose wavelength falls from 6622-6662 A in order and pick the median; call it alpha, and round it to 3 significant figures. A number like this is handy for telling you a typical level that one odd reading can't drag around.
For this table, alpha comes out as 27.9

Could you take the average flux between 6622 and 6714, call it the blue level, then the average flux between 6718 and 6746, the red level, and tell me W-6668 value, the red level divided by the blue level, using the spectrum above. 1.04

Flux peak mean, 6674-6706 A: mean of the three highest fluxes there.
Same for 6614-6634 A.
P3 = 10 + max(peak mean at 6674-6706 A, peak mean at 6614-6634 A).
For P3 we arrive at 40.5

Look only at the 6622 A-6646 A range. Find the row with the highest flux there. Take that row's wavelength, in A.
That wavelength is 6636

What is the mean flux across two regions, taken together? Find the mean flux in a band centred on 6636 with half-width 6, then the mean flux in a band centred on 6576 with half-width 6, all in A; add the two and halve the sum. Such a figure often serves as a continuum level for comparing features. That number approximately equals 28.9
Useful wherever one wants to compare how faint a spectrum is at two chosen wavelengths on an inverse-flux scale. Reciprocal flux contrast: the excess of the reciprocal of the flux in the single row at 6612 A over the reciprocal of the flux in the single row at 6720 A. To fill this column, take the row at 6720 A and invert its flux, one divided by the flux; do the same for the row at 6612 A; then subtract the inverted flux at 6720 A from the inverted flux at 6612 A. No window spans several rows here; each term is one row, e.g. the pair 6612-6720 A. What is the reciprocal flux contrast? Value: 0.0015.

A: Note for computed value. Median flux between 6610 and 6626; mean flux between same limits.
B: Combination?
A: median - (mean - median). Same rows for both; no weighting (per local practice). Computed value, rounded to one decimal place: 28.4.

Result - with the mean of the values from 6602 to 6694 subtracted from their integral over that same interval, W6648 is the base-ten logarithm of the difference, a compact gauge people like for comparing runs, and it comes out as 3.42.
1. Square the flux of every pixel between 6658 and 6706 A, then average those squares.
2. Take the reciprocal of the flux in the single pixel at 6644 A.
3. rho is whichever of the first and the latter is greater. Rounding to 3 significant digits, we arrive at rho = 870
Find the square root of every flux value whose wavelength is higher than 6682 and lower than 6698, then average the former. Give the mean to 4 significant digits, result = 5.446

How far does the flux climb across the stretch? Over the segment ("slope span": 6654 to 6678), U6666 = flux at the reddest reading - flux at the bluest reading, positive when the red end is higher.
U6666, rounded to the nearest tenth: 3.5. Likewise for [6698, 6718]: 2.1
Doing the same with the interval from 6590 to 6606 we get 0.3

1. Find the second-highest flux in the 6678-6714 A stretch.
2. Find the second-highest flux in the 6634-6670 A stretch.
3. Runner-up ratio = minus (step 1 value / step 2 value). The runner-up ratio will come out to -1.04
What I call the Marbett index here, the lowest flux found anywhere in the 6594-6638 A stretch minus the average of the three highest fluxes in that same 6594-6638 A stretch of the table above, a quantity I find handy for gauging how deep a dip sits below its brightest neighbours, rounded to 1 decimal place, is -1.6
